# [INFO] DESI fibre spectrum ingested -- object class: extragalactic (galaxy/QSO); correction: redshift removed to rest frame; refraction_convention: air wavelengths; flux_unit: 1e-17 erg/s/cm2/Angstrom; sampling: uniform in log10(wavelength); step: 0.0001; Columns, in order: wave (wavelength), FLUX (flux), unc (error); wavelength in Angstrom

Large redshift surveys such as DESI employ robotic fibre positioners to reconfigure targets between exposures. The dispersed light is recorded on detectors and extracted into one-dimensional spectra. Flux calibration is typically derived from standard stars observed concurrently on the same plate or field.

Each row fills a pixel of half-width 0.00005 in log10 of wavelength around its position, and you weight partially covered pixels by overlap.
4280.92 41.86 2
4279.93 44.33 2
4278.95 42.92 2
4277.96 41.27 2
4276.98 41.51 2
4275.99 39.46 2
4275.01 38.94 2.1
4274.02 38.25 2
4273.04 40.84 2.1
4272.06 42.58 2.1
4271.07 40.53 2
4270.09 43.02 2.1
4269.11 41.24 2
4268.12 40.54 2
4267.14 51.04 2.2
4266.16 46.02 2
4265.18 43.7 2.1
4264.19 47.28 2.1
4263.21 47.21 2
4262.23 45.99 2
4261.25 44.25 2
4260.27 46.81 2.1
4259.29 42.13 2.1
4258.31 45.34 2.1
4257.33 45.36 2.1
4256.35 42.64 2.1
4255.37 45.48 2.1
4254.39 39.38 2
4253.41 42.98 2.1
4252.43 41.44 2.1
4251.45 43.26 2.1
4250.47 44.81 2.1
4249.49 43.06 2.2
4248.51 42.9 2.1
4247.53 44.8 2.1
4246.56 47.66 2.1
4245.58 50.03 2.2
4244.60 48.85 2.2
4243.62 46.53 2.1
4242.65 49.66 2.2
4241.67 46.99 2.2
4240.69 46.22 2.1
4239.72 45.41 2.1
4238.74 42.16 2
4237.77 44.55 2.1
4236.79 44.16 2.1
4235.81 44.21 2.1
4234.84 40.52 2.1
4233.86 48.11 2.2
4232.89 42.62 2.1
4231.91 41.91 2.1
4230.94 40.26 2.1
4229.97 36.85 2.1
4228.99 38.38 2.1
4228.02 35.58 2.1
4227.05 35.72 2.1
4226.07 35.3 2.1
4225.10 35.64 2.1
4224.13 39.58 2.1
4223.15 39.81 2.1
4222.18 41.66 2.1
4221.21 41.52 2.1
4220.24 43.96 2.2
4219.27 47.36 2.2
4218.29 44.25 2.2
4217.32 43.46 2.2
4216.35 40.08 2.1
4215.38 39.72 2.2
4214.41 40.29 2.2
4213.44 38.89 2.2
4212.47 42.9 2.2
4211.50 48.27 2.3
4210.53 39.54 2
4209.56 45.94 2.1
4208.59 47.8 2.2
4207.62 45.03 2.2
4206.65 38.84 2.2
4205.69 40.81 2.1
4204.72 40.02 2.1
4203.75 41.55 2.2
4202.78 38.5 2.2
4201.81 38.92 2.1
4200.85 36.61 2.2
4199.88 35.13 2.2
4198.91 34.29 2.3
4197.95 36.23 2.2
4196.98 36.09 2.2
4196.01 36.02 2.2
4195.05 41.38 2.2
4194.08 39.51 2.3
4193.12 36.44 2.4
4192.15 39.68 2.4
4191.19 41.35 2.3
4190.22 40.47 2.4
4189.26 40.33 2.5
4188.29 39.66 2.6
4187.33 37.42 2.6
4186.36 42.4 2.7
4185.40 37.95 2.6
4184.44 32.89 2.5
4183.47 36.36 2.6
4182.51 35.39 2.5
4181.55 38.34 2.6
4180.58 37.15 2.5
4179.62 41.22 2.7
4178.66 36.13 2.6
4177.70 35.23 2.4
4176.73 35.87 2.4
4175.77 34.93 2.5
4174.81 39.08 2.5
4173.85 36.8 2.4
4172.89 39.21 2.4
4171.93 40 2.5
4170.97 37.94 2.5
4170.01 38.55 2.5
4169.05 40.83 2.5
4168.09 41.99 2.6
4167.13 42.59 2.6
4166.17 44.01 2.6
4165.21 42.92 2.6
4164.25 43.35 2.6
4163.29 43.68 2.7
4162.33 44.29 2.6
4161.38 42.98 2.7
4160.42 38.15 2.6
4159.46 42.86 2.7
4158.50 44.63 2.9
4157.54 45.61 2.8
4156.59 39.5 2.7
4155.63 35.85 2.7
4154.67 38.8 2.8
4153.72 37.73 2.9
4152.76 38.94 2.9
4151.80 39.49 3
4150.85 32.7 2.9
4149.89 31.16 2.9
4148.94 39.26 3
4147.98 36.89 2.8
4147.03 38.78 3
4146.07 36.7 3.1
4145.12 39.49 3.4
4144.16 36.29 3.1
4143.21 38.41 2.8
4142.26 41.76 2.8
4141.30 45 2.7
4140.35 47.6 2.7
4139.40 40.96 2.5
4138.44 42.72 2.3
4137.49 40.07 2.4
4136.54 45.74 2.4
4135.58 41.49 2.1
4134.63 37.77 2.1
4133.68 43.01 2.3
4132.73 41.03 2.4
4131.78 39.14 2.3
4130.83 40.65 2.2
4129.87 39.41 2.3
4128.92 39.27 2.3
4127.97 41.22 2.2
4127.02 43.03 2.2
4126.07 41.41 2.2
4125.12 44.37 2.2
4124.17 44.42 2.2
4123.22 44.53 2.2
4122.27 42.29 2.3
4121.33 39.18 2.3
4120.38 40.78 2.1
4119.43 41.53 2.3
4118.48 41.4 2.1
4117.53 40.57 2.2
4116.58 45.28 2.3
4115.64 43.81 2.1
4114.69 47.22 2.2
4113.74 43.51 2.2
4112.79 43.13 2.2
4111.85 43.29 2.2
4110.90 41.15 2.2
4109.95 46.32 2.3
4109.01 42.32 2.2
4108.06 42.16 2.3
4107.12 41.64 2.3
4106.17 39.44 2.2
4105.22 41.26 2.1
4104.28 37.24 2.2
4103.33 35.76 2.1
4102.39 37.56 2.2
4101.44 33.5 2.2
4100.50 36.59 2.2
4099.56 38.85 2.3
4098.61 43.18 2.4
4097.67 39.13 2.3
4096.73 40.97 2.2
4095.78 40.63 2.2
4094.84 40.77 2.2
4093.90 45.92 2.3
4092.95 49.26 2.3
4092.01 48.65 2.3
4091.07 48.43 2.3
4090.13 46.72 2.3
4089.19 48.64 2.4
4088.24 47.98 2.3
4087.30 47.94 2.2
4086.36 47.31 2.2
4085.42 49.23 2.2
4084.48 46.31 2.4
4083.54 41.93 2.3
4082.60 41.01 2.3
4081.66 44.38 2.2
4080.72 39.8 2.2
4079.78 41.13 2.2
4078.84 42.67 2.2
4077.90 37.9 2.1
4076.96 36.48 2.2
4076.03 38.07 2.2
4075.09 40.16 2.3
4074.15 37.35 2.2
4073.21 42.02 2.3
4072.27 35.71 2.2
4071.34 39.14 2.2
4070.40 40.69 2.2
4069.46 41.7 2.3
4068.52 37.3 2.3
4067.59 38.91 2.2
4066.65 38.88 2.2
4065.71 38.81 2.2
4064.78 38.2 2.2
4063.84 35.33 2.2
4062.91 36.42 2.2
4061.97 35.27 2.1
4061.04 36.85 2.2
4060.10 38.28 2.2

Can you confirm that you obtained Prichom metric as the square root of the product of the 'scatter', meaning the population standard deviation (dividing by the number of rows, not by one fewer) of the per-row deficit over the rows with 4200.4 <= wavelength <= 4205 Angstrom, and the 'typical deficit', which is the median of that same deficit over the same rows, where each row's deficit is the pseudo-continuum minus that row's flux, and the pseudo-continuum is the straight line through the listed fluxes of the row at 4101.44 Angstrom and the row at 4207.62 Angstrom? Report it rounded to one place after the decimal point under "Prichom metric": 2.9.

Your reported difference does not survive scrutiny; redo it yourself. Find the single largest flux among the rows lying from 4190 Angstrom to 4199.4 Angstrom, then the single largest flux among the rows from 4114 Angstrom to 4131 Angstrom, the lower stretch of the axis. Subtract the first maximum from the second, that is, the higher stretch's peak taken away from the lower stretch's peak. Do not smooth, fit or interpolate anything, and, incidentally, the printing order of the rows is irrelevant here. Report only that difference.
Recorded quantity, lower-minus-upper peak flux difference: 5.8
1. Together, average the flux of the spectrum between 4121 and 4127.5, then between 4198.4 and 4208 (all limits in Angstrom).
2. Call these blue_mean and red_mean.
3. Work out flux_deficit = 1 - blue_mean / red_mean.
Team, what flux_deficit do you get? -0.10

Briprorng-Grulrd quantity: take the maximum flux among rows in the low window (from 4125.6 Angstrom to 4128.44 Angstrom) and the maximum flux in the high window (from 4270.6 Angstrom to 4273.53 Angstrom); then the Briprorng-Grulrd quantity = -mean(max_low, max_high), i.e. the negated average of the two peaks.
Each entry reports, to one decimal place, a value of -42.8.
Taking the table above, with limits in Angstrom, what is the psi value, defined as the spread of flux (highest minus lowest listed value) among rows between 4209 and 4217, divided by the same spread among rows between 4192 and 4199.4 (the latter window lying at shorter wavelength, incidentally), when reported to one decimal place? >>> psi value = 1.3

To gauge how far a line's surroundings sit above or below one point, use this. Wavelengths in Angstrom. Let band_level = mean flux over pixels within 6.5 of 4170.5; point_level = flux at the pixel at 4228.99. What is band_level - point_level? 1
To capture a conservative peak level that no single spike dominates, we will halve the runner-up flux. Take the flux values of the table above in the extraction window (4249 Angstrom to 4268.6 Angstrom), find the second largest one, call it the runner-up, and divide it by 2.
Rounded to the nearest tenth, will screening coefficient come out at 23.6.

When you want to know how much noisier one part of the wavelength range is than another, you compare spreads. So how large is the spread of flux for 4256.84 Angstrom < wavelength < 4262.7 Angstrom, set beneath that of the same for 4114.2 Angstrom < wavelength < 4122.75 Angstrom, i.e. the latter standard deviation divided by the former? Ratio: 1.6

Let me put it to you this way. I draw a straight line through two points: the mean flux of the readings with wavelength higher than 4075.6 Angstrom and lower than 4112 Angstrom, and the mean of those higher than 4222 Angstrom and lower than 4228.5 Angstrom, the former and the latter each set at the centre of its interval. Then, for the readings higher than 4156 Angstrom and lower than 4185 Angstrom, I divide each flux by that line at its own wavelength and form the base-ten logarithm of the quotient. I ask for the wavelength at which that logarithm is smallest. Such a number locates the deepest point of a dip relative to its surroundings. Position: 4184.44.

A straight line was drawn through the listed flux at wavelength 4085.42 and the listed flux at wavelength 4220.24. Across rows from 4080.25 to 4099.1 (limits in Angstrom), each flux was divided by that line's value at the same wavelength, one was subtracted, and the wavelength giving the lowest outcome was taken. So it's 4097.67 Angstrom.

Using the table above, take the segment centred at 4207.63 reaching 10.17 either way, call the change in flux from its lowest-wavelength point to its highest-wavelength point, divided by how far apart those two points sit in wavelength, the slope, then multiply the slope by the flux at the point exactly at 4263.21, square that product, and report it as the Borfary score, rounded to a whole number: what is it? 311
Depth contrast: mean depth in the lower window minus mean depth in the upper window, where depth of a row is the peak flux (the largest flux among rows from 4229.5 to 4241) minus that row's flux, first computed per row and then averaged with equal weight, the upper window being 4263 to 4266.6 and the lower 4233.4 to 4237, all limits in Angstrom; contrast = 2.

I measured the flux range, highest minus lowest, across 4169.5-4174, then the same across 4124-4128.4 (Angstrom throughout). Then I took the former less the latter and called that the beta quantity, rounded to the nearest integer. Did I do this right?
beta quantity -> 0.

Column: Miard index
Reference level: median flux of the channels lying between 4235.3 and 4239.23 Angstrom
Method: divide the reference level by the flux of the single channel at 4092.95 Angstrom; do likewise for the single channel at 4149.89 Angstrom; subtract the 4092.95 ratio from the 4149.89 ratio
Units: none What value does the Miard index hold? 0.52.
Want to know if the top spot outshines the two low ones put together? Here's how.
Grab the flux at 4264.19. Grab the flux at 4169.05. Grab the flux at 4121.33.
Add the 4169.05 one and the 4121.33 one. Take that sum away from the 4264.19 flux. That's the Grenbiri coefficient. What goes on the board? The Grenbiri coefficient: -32.7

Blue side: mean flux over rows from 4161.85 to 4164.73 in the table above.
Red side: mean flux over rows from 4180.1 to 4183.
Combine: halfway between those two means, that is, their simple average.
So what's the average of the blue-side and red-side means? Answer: 40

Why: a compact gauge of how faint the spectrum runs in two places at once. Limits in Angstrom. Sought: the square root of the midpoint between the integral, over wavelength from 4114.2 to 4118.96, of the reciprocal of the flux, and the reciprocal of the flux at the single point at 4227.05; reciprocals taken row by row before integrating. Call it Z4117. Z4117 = 0.262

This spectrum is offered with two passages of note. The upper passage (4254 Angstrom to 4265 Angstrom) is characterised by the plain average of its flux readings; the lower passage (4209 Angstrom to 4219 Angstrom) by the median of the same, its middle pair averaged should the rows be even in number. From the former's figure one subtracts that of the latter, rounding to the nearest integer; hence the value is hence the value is 3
